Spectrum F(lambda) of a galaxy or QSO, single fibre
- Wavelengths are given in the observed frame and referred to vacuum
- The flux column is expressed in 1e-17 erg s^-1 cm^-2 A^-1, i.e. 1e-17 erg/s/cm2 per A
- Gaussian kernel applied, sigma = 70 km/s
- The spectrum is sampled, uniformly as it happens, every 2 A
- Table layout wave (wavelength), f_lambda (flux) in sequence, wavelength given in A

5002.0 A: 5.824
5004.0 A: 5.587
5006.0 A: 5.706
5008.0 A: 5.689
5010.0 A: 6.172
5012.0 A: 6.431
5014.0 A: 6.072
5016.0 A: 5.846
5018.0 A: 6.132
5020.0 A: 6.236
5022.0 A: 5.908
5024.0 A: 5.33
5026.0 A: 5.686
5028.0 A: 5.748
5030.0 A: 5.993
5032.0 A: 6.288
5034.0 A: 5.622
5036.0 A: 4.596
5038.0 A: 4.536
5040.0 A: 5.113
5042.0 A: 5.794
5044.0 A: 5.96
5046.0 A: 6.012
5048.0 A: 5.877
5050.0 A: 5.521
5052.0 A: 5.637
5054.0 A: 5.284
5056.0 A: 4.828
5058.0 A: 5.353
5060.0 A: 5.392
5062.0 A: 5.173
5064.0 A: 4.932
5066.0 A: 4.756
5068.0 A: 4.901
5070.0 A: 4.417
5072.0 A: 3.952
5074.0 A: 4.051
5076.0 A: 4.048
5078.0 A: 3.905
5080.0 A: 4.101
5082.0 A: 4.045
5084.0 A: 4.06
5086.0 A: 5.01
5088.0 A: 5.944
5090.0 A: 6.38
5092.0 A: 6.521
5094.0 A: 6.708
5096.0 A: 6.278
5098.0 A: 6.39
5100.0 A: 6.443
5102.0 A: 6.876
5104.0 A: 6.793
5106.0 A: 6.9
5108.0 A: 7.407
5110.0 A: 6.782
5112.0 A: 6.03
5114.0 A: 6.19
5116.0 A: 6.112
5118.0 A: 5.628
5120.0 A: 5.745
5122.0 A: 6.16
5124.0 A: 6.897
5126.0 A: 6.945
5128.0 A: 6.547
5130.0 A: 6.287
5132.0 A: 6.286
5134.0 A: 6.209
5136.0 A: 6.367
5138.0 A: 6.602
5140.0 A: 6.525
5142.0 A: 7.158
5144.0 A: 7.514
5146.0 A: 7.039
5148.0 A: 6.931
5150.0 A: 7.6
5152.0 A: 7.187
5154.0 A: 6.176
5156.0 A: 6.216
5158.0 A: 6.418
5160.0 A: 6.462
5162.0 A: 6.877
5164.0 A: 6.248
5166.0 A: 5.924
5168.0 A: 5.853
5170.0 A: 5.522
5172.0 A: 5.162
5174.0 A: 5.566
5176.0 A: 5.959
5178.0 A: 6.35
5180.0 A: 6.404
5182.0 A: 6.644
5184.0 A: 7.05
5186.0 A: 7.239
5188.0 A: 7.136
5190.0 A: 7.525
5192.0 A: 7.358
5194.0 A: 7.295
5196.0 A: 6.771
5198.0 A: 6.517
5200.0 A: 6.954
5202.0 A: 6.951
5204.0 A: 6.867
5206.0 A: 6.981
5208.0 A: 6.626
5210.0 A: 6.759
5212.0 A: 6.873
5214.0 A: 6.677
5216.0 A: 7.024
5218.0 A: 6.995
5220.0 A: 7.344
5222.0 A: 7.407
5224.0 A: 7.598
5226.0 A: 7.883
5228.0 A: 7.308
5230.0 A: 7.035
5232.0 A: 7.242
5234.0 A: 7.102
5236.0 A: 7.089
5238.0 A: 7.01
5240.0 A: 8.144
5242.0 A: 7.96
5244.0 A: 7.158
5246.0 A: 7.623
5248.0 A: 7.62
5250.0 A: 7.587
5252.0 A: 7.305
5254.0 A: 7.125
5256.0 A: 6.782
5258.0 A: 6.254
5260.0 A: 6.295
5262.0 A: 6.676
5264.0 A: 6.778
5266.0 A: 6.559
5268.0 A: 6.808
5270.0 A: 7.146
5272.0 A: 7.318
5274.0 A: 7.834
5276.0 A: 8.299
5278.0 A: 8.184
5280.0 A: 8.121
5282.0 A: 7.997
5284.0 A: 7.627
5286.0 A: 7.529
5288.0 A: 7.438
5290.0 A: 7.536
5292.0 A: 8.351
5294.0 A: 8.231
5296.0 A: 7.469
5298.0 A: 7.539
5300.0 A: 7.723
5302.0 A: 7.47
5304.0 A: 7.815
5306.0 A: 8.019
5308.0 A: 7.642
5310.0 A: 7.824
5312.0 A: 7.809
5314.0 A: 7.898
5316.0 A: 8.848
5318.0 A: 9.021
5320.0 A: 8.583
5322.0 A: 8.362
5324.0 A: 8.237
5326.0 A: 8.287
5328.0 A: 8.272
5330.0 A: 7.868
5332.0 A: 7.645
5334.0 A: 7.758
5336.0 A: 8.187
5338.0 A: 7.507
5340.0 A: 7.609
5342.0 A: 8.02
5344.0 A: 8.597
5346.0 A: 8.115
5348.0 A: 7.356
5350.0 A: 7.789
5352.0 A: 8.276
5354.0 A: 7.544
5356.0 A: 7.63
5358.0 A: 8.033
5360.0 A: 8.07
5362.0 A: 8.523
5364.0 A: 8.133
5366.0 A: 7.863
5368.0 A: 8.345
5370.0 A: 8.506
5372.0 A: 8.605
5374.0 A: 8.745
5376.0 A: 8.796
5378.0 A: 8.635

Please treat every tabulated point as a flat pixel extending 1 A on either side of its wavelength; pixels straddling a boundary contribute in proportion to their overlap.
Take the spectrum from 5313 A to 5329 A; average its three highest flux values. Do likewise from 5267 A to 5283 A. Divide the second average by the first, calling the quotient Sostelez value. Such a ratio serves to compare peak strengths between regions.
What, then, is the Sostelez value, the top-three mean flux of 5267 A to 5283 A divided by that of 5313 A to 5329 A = 0.93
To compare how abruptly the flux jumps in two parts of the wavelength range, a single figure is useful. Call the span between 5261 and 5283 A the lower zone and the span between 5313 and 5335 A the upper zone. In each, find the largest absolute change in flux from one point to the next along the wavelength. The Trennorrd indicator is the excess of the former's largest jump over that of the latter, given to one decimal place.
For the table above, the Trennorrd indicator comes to -0.4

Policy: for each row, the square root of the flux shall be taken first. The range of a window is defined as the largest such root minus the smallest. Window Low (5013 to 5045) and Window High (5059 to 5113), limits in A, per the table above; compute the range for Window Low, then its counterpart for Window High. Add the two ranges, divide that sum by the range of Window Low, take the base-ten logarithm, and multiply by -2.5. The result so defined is -1.2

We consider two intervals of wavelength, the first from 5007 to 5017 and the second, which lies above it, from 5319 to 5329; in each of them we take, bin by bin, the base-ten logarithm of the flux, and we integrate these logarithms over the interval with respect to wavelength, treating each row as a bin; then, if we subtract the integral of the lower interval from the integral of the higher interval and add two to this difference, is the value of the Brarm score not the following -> 3.4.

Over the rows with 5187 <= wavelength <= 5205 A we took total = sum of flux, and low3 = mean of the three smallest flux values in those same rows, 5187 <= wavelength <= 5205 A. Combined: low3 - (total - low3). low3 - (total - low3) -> -50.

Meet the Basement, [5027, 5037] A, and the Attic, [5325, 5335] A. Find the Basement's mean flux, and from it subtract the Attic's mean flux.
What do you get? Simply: -2.3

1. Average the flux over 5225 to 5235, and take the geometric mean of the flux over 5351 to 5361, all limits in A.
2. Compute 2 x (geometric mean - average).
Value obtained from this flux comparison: 1.2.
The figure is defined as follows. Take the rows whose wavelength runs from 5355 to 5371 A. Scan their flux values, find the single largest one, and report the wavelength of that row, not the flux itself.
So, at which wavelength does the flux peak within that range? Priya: 5362.0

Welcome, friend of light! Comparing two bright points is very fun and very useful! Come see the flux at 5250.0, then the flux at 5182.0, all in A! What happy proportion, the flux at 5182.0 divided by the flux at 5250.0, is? 0.88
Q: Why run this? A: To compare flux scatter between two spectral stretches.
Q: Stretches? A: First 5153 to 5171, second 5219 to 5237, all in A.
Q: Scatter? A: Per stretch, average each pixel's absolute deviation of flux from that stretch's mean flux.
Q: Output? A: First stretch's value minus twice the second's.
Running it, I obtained -0.11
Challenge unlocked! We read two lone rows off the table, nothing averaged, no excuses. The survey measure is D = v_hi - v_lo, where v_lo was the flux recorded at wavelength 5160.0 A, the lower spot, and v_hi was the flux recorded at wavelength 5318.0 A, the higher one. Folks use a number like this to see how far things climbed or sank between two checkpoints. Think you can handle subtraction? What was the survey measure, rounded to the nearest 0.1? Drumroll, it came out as 2.6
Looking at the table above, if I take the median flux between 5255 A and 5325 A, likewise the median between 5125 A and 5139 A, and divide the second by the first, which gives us 0.82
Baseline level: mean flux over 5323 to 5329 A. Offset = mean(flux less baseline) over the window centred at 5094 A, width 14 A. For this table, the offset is -1.9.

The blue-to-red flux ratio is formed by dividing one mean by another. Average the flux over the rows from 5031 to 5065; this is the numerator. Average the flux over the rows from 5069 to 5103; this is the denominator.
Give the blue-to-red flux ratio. 1.03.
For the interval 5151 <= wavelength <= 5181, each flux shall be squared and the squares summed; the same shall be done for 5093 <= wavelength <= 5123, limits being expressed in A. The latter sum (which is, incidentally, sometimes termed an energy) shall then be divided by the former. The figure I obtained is 1.09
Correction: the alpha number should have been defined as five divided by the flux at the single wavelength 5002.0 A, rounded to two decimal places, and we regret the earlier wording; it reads 0.86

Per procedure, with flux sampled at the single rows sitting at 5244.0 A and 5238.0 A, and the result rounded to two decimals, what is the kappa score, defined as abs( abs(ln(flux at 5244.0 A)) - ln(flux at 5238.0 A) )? 0.02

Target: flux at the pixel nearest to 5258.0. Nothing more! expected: 6.254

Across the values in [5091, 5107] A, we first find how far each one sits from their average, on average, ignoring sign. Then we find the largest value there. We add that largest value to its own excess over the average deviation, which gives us 13.6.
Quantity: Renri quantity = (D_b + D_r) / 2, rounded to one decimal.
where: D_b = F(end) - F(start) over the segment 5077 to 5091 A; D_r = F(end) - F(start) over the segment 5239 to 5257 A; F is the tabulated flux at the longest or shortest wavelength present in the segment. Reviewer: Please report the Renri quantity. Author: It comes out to 0.6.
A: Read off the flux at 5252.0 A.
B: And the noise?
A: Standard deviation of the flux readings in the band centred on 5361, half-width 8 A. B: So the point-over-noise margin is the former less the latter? 7.0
